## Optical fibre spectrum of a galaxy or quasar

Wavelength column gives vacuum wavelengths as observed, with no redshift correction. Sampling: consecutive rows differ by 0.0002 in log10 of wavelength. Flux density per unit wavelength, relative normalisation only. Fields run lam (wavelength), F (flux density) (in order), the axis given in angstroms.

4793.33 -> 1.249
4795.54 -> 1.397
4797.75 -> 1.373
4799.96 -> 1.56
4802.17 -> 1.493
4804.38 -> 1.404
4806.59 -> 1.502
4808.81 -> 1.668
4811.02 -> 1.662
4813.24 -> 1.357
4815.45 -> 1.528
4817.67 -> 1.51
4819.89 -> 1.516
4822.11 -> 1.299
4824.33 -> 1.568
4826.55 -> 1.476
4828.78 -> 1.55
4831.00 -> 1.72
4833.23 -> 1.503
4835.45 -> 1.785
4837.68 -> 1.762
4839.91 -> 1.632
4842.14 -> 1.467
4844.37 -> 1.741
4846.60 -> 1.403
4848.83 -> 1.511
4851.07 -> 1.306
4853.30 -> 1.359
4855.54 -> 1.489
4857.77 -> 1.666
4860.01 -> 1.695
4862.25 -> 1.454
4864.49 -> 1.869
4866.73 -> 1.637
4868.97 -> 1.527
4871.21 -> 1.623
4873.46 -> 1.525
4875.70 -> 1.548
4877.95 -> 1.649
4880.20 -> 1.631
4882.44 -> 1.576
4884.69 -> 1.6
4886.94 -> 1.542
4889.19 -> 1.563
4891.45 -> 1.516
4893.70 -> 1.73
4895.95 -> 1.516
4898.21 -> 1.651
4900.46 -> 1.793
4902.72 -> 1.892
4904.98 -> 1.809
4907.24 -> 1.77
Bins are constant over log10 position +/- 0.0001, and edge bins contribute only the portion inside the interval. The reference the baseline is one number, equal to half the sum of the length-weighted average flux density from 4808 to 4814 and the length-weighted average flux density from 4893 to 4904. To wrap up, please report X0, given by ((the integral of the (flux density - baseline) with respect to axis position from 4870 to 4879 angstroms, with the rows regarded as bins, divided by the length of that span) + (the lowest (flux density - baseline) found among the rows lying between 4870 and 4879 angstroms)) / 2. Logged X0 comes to -0.088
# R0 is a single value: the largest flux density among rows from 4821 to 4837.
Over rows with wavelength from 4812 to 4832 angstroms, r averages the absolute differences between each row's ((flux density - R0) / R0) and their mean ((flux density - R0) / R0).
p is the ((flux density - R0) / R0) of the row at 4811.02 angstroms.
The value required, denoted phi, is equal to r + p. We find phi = -0.02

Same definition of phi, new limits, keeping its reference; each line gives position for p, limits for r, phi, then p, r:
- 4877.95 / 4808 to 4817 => -0.01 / -0.08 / 0.062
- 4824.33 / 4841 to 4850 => -0.06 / -0.12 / 0.059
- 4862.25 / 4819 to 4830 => -0.14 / -0.19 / 0.042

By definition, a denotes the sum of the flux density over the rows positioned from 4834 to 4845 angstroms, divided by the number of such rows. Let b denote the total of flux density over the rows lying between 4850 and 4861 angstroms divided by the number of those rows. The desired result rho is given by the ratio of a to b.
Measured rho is 1.12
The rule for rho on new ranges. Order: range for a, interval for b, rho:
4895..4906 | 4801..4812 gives 1.12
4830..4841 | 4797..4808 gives 1.15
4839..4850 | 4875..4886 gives 0.97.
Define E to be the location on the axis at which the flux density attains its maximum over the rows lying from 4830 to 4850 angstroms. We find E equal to 4835.45 angstroms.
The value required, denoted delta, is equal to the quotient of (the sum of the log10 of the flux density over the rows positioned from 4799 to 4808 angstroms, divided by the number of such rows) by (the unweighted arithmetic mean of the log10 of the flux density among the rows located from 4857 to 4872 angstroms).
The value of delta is 0.81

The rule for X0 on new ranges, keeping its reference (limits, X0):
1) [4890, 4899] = -0.085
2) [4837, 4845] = -0.090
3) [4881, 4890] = -0.086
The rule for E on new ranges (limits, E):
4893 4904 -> 4902.72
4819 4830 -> 4824.33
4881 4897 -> 4893.70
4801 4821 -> 4808.81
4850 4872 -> 4864.49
